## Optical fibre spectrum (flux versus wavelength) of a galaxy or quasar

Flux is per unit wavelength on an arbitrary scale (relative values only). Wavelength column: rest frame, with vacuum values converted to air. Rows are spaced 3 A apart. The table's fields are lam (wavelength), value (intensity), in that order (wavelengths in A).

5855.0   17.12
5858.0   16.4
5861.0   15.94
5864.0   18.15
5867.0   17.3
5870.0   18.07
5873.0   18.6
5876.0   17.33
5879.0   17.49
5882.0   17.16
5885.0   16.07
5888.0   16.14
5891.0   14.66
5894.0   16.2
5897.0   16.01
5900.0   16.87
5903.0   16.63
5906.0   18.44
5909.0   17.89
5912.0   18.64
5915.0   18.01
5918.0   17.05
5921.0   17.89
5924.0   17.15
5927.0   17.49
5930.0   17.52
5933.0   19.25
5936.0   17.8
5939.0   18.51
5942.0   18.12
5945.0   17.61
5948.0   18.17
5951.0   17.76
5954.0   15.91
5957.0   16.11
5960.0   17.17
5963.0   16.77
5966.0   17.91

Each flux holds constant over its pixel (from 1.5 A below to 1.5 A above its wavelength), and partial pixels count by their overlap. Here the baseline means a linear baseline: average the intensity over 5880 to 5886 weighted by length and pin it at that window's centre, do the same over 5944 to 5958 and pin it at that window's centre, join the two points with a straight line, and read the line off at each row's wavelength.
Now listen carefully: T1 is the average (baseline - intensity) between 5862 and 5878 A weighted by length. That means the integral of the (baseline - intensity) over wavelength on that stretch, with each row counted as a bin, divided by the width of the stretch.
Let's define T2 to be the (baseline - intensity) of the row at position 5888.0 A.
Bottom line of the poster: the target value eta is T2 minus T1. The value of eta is 1.8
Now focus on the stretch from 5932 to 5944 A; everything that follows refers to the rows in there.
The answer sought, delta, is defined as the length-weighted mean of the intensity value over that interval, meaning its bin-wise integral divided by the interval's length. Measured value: 18.4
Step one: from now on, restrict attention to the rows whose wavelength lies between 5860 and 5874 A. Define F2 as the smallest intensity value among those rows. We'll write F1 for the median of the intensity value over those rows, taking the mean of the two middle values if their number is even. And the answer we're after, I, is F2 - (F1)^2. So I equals -311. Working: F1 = 18.1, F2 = 15.94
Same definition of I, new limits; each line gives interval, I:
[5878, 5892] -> -246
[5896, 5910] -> -269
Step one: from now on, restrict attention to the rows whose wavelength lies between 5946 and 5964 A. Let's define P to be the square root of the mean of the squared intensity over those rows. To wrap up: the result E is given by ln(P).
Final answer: 2.83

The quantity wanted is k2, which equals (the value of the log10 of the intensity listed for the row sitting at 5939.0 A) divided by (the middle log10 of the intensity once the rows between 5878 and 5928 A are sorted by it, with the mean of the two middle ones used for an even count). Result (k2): 1.03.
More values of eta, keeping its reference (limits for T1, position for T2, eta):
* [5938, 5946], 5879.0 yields 0.2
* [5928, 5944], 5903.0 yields 1.4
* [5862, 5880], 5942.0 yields 0.1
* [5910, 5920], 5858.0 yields 1.2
